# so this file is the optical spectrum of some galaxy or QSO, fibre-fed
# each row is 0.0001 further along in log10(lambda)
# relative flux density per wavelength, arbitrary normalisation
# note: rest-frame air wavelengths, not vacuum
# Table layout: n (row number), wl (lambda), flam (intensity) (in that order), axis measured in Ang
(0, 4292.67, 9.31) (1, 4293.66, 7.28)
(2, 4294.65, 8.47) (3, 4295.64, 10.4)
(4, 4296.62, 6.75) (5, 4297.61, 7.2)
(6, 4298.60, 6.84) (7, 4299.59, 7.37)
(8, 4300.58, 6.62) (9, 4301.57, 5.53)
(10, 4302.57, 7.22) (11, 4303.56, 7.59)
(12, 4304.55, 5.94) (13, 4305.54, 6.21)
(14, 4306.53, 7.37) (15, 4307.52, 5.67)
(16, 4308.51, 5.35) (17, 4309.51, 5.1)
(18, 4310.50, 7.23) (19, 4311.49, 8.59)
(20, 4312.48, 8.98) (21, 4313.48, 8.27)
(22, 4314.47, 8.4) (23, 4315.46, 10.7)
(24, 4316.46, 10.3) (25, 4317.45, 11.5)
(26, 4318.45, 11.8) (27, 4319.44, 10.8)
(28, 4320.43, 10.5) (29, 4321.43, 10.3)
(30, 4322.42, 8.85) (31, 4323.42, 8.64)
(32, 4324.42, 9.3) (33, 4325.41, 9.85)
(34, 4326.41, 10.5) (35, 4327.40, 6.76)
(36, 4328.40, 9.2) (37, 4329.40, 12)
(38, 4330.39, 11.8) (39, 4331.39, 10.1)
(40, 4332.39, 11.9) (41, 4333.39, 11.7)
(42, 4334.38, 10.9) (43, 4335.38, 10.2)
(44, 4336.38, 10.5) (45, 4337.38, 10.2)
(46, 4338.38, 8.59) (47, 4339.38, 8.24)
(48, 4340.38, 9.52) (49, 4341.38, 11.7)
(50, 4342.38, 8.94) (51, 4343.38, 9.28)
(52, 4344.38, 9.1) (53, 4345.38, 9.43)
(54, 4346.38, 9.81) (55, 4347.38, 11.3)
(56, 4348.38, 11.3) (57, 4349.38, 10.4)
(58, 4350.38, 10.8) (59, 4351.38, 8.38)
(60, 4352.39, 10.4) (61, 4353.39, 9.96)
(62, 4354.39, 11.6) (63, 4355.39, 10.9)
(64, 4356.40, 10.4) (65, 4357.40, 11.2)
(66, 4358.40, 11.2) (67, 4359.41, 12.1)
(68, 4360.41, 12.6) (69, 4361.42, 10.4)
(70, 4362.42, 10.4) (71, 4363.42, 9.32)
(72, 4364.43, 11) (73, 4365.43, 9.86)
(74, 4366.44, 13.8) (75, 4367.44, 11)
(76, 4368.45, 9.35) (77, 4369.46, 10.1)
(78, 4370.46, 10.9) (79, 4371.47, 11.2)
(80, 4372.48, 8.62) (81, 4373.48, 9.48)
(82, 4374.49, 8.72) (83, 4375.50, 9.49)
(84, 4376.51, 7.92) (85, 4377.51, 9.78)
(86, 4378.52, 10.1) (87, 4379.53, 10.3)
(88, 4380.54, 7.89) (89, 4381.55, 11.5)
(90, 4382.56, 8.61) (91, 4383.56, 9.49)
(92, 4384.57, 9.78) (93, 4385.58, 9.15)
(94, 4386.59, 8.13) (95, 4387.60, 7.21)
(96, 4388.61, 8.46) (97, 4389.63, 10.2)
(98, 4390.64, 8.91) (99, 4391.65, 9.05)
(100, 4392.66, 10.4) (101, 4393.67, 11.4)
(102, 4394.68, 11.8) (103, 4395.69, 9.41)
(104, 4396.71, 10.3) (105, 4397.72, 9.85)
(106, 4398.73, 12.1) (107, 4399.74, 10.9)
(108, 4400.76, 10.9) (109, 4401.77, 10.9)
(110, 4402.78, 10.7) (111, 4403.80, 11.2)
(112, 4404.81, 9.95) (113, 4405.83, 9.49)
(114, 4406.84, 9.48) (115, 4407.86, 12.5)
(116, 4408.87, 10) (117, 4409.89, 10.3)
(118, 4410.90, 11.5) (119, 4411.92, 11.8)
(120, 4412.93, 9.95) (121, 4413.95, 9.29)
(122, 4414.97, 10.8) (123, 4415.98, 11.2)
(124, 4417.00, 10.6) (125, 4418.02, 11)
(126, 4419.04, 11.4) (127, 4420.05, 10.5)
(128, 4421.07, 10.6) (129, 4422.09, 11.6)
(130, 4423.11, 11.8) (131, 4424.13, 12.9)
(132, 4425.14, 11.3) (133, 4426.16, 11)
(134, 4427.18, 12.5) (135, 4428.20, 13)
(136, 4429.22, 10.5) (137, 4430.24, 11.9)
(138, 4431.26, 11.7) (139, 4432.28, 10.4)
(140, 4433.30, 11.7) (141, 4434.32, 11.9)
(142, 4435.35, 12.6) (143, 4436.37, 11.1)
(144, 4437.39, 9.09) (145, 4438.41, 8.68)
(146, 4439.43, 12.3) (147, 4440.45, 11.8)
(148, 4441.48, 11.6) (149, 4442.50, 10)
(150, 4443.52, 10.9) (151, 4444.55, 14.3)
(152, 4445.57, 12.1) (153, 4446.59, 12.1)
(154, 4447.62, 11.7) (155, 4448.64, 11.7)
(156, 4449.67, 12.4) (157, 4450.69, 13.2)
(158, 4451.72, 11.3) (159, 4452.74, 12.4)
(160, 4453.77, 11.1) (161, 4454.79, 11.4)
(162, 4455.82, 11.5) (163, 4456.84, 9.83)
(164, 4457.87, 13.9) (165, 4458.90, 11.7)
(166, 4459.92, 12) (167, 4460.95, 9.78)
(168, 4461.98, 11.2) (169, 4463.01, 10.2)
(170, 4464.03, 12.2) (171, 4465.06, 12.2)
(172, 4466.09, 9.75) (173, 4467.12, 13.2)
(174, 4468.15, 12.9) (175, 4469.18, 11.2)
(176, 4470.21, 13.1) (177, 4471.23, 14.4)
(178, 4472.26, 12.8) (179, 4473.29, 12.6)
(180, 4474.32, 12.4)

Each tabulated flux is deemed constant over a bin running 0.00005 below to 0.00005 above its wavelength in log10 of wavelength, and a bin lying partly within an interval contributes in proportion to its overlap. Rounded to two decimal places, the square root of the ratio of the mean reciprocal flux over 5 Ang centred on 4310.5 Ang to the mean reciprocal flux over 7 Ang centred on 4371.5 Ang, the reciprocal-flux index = 1.20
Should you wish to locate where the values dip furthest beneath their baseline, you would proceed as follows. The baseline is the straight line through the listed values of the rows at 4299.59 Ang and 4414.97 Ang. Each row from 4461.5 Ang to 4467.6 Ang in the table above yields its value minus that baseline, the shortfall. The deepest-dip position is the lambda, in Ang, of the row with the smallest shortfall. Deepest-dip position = 4466.09 Ang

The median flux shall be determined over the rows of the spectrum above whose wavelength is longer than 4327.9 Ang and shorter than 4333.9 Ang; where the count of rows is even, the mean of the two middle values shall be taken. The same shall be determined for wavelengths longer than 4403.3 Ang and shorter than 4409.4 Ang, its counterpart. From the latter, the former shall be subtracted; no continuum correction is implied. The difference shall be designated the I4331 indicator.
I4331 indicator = -1.8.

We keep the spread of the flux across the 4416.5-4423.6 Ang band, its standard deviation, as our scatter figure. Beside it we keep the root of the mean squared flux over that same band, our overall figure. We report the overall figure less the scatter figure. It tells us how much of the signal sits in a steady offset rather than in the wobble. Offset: 10.6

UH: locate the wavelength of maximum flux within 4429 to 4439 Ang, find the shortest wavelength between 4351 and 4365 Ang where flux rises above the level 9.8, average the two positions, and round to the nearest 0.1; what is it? 4393.9 Ang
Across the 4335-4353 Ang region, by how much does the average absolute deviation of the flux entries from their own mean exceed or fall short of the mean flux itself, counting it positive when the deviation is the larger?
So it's -9.0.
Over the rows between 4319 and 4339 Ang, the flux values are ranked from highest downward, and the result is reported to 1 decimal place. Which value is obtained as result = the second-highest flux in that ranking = 11.9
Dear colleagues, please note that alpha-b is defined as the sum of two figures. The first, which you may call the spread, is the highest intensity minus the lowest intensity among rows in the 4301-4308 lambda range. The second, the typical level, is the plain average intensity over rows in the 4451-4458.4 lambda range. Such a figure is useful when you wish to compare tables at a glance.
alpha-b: 13.7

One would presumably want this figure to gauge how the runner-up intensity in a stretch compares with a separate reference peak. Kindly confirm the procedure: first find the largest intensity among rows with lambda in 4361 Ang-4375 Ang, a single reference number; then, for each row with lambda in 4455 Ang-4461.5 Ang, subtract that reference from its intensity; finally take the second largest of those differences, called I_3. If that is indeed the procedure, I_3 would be -2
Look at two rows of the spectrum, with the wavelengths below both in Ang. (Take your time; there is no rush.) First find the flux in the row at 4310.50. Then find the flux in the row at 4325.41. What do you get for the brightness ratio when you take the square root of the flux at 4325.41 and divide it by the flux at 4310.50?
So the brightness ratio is 0.43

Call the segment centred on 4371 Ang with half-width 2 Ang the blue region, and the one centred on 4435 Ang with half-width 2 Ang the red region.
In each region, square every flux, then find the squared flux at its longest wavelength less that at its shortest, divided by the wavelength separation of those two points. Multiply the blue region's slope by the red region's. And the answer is 41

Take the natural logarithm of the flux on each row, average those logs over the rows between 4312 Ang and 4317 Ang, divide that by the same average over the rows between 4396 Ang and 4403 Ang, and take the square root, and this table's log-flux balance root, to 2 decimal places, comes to 0.97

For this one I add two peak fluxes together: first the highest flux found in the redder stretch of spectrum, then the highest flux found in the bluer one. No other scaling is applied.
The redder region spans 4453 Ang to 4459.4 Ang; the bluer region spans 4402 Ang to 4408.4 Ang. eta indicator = 26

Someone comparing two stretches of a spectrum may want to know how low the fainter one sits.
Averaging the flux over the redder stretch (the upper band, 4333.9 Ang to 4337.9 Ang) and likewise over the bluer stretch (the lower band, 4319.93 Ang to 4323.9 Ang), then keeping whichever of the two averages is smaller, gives 9.6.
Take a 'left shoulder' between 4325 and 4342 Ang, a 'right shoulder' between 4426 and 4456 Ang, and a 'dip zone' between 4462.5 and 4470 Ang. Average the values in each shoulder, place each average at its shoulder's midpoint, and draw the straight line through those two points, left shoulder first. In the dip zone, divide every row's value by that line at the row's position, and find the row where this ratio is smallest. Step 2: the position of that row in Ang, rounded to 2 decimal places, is 4466.09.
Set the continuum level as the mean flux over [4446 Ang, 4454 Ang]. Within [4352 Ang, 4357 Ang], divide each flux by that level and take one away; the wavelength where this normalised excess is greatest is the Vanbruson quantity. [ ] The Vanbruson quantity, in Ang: 4354.39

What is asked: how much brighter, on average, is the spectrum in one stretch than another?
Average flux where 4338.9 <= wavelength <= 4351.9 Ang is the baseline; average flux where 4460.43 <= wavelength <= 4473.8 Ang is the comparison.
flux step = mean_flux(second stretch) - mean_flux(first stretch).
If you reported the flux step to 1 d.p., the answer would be 2.1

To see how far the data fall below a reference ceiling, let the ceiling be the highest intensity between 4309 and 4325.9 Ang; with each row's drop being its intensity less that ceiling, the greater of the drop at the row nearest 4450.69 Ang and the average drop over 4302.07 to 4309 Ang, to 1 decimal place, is 1.4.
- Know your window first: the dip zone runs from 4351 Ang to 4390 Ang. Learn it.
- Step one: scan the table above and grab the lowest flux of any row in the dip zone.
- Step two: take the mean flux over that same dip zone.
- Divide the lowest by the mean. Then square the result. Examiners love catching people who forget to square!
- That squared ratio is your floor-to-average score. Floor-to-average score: 0.52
